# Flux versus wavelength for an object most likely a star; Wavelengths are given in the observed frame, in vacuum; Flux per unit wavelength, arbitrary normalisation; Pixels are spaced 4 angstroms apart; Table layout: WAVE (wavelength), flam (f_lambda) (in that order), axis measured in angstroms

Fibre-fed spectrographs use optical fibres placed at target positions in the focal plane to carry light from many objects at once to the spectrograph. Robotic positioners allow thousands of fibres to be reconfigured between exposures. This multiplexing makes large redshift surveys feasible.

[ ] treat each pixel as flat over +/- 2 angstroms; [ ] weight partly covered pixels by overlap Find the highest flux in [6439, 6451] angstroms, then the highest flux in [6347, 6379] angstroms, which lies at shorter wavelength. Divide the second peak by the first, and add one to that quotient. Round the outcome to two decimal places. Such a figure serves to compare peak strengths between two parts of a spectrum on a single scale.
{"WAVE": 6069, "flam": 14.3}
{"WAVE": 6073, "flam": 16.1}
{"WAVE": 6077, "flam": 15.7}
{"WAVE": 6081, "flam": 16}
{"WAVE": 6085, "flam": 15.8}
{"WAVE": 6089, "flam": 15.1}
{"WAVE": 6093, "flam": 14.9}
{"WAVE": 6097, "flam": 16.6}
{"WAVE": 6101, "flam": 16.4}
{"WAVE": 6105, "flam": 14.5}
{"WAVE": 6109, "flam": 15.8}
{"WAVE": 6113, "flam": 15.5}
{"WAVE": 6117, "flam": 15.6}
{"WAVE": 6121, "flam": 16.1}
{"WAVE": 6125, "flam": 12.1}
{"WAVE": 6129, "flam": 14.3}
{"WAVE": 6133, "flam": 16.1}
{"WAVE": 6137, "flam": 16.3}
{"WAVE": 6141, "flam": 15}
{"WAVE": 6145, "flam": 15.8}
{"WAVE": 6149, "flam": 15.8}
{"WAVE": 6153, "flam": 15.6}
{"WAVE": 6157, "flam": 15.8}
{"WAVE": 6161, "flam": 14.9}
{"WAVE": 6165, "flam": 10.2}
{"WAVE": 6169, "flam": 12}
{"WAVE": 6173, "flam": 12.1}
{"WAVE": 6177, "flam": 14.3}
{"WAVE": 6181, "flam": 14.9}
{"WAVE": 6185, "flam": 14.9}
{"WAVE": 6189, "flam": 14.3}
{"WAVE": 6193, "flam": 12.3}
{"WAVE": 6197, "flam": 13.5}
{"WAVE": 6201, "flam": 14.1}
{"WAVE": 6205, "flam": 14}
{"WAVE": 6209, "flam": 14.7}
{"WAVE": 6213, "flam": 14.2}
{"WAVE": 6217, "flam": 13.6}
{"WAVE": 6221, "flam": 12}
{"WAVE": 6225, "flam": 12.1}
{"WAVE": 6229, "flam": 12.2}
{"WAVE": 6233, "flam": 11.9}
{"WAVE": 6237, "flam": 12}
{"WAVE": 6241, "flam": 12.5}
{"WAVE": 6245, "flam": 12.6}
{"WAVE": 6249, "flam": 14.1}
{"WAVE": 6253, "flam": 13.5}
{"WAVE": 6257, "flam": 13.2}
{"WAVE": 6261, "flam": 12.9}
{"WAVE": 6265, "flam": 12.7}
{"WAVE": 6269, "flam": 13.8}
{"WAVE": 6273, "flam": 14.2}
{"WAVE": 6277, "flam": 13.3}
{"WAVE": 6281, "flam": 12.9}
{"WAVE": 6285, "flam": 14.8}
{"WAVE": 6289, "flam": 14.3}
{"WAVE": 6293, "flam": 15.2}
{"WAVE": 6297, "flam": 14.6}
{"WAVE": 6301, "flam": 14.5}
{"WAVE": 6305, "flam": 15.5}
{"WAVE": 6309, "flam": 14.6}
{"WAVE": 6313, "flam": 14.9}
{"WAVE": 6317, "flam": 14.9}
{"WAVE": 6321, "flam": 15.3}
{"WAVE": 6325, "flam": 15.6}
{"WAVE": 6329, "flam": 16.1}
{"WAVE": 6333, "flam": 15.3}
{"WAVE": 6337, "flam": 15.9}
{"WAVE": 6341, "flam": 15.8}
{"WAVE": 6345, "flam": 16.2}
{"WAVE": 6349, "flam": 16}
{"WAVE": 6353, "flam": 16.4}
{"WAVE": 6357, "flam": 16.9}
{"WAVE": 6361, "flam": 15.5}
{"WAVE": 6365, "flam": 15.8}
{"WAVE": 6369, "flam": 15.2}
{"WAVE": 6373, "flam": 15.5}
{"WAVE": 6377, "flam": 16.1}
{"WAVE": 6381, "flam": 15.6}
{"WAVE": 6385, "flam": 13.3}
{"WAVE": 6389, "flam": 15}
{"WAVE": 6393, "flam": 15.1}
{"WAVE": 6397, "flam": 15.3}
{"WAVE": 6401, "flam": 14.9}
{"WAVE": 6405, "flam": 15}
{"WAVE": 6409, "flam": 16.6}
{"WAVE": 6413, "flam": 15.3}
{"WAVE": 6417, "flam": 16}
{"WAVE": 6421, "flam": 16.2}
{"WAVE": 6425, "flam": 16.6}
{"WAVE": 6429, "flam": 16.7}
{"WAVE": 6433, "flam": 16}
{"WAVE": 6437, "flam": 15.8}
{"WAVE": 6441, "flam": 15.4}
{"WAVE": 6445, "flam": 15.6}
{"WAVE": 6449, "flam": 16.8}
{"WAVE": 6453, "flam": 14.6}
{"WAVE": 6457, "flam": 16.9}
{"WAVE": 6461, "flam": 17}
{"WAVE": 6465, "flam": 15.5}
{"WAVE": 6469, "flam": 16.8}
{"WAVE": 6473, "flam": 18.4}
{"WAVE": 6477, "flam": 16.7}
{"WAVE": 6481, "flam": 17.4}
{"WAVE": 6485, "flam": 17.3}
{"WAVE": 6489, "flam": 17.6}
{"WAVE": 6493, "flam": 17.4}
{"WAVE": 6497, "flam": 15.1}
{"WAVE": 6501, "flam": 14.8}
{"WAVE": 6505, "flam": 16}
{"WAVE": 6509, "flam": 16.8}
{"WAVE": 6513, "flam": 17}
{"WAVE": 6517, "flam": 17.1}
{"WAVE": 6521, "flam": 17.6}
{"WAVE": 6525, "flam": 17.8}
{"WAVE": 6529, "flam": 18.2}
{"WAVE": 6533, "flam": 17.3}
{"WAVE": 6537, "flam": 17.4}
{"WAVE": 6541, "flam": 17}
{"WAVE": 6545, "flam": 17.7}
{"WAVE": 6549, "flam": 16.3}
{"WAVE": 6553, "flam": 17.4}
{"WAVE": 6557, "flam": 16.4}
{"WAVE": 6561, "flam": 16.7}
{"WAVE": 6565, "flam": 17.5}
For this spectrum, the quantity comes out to 2.01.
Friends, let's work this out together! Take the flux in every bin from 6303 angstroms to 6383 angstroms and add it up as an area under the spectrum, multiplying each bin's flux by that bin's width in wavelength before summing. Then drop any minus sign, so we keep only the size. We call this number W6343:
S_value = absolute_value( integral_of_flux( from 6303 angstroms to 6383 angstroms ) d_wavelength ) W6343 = 1252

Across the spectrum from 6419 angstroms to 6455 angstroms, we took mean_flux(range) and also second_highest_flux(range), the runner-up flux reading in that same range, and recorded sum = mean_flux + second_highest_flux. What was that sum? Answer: 32.7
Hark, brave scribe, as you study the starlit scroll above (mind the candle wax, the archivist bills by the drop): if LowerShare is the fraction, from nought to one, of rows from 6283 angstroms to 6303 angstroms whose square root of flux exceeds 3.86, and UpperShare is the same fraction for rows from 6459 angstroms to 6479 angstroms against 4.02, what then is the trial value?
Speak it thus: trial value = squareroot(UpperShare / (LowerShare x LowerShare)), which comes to 4.5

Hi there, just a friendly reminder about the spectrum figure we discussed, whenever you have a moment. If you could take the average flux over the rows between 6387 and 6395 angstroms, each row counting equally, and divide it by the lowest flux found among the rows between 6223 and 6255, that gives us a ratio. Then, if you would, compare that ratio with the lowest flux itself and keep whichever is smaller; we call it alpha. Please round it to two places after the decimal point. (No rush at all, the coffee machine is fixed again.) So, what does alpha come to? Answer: 1.26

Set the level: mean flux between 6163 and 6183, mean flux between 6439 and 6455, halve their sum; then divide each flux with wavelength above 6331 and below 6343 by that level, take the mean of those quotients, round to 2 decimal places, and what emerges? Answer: 1.11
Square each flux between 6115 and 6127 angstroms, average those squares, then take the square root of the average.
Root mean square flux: 14.7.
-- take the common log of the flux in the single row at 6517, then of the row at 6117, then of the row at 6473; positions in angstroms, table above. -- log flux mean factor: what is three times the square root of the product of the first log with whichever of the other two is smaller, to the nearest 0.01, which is 3.64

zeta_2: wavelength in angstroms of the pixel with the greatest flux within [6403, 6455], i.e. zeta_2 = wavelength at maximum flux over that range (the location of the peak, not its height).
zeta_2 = 6449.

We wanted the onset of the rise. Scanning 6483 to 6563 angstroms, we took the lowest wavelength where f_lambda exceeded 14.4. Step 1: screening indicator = 6485 angstroms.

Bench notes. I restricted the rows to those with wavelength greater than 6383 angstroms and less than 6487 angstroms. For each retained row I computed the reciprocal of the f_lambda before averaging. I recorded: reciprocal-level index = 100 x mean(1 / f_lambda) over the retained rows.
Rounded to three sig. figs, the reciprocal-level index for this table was 6.28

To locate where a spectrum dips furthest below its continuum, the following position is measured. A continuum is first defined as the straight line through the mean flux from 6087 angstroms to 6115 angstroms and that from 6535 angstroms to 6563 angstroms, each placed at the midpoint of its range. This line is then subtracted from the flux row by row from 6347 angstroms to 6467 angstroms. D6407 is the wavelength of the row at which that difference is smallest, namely 6385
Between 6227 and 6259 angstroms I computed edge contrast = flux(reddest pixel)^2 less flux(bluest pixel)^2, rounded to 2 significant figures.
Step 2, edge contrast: 25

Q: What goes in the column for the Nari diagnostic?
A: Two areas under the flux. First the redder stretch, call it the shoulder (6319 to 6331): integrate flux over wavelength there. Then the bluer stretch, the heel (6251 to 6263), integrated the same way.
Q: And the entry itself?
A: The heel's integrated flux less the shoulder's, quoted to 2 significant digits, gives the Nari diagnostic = -30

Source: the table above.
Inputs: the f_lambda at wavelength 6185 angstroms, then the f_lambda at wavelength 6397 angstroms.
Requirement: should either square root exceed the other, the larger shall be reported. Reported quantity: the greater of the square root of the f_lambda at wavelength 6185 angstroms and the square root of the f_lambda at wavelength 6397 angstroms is 3.91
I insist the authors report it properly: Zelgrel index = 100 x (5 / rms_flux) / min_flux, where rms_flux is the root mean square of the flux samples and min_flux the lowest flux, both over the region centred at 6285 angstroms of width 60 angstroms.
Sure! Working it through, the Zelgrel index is 2.79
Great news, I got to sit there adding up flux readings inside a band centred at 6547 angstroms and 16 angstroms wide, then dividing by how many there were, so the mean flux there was 17.1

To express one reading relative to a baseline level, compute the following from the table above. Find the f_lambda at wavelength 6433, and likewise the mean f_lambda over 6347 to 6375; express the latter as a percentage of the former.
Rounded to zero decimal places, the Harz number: 99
